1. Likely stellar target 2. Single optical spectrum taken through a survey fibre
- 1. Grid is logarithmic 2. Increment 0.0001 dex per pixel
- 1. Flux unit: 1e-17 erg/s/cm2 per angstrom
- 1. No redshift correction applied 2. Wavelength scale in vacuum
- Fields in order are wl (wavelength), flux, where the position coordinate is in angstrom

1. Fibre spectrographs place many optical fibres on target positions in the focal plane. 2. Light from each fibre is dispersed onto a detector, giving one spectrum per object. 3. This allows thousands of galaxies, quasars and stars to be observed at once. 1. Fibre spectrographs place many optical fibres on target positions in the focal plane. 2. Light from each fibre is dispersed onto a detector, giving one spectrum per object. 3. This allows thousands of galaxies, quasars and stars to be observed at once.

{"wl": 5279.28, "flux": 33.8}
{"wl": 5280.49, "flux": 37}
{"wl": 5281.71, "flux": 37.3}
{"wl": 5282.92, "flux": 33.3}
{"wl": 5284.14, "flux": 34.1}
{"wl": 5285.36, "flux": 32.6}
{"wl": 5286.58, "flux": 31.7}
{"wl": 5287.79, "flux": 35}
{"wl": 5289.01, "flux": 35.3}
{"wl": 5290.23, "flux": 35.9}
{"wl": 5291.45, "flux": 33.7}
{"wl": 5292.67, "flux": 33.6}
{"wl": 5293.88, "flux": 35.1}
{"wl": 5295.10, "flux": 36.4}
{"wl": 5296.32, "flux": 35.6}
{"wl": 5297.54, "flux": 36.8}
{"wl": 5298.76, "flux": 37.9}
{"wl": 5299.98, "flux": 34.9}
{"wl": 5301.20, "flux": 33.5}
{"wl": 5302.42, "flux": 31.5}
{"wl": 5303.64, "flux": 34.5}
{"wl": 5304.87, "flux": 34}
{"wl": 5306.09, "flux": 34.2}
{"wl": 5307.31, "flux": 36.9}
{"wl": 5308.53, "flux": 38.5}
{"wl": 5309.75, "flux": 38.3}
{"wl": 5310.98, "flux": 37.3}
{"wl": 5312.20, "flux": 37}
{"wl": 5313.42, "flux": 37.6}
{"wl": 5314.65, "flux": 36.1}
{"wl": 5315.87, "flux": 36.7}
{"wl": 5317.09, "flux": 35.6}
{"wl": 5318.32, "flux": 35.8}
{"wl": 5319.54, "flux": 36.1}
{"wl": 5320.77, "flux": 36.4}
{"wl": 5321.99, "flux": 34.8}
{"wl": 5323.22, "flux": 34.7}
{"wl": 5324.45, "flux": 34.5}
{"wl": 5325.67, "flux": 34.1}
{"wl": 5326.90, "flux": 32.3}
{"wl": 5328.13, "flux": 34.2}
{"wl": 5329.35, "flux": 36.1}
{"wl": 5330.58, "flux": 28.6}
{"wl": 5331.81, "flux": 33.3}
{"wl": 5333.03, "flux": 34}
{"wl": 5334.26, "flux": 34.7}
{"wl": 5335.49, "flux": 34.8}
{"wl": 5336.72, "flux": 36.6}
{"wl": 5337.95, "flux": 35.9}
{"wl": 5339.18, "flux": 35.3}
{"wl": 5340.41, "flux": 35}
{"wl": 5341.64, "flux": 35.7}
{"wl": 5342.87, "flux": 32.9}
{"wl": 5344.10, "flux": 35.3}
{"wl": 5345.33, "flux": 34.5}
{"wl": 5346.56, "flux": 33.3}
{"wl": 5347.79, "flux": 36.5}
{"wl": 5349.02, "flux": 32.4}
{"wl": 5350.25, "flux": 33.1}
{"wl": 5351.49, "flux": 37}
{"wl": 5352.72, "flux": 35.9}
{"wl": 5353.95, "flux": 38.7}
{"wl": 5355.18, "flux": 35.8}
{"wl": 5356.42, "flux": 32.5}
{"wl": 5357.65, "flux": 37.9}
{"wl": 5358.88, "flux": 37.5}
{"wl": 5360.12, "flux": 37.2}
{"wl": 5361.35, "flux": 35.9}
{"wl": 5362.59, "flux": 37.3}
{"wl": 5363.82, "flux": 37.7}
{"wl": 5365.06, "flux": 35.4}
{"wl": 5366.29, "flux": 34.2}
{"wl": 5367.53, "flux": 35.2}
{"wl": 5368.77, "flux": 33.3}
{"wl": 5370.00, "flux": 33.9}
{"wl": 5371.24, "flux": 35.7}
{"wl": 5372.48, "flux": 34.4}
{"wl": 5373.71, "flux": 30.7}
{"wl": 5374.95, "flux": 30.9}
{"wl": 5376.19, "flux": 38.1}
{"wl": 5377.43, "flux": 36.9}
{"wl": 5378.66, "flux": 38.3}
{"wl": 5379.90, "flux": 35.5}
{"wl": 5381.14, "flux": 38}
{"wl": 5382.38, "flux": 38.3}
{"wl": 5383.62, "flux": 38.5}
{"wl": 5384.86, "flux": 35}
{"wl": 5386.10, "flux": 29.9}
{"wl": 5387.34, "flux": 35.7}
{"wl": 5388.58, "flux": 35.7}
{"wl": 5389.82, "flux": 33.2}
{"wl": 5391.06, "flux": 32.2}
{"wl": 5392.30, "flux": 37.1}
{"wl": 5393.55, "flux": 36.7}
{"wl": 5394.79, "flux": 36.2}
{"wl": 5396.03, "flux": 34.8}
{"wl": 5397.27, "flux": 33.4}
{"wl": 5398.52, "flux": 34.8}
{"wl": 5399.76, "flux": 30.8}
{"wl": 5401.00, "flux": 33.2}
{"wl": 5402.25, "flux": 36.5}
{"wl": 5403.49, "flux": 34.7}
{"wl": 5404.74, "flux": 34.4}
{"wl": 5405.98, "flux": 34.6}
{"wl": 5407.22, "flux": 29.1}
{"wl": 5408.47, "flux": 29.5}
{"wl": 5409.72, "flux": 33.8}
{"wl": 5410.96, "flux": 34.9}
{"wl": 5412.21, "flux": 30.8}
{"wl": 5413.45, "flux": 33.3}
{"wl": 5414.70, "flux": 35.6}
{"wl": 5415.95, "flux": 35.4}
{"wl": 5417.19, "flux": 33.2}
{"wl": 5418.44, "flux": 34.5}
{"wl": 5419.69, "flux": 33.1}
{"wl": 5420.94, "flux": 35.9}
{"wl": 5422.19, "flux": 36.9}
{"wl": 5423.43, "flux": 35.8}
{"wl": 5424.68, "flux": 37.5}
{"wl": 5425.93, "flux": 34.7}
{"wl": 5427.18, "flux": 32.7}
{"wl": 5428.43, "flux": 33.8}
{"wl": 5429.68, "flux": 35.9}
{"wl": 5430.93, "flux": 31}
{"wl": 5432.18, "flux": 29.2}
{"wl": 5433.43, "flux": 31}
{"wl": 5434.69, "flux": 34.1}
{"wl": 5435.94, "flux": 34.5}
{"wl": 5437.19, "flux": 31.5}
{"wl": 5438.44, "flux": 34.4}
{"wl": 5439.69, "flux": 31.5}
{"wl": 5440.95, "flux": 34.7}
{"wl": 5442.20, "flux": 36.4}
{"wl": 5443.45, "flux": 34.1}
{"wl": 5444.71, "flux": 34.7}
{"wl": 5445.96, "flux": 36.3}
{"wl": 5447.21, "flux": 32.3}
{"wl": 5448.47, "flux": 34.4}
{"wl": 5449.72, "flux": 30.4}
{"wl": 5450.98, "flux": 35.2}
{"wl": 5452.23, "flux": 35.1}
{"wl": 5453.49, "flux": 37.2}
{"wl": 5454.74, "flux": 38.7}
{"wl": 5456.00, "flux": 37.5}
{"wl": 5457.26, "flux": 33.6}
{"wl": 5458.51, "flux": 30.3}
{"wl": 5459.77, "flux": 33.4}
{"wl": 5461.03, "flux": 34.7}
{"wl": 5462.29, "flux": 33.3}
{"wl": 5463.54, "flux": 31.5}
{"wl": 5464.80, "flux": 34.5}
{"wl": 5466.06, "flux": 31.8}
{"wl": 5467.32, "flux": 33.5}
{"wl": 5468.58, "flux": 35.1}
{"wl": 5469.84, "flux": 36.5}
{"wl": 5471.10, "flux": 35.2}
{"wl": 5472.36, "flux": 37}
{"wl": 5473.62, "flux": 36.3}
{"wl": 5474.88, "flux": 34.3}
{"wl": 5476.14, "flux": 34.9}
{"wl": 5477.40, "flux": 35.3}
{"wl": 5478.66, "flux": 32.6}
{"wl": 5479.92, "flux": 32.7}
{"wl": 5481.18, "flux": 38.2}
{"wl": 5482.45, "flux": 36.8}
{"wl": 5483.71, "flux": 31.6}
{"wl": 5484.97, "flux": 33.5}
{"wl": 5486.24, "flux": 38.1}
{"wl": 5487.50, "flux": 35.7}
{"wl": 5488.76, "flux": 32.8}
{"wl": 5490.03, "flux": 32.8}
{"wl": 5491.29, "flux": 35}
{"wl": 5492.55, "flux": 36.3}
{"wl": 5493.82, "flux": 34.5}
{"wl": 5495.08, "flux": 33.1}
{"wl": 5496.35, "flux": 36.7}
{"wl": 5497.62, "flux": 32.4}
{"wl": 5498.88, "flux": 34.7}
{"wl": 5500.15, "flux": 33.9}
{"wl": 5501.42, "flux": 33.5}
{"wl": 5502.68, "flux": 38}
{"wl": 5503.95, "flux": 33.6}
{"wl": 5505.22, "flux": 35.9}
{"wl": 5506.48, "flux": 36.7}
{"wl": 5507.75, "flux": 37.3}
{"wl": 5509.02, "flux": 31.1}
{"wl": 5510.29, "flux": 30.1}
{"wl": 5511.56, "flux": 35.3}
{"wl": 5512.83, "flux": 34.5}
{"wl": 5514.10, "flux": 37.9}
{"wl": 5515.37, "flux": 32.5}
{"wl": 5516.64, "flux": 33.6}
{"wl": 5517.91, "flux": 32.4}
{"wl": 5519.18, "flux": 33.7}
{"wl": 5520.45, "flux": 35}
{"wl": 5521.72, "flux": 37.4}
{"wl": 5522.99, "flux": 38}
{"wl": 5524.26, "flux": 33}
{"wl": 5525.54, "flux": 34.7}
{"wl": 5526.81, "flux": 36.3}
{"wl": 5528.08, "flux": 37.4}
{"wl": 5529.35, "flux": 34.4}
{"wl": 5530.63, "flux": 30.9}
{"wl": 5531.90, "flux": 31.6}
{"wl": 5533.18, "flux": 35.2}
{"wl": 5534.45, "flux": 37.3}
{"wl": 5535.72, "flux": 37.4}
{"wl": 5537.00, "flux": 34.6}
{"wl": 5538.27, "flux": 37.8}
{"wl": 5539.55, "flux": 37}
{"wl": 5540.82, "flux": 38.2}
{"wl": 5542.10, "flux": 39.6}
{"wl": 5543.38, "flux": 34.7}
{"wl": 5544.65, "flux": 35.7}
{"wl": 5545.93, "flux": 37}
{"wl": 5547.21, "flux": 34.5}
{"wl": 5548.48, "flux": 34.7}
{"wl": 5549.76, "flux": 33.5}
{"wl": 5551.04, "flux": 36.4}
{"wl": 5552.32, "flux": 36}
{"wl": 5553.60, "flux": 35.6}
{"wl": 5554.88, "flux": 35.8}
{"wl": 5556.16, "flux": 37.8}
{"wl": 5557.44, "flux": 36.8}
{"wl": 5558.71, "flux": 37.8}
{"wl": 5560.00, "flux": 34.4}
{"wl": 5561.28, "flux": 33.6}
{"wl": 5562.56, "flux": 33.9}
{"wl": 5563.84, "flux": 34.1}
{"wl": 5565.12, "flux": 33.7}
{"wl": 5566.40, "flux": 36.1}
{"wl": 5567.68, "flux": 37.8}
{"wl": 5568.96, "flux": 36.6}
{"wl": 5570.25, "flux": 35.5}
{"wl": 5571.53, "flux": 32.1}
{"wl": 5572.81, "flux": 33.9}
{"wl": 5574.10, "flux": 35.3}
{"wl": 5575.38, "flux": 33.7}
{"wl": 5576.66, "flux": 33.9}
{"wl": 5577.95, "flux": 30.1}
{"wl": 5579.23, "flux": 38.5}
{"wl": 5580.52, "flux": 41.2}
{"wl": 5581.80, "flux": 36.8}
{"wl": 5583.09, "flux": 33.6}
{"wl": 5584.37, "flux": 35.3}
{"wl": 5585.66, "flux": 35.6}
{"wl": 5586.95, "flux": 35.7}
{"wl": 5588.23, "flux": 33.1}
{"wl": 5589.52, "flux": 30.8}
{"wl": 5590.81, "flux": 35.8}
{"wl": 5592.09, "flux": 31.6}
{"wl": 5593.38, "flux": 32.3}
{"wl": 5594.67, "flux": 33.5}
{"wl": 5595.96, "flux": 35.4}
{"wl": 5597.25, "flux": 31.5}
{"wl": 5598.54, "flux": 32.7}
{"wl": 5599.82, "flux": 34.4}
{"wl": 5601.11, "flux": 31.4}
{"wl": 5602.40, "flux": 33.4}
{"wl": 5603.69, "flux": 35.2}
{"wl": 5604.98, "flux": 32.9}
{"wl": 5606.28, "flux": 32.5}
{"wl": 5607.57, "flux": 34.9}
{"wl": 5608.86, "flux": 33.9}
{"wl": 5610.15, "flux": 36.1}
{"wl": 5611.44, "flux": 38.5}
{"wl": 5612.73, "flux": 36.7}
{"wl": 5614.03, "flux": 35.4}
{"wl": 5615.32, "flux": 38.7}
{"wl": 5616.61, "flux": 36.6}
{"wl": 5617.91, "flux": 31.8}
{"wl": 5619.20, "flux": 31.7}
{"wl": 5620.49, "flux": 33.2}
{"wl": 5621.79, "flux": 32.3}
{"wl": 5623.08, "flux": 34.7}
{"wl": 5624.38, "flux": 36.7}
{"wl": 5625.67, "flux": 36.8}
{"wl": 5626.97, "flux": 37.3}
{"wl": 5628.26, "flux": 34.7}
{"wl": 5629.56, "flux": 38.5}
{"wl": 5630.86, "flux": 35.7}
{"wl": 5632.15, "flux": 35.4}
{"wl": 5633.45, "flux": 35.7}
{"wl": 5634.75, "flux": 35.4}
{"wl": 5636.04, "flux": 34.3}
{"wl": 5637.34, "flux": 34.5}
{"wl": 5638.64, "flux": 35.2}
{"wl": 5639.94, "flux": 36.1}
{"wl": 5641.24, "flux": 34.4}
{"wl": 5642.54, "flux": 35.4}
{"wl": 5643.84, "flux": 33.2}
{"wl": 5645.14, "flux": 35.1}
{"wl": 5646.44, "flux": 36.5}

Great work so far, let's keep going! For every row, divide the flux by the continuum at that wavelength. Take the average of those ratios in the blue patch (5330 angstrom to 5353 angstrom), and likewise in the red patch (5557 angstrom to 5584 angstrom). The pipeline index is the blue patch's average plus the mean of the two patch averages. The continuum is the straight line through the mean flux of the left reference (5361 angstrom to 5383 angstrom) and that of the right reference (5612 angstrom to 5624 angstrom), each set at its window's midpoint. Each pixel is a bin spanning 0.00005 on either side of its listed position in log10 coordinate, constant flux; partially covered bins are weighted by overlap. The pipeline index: 1.96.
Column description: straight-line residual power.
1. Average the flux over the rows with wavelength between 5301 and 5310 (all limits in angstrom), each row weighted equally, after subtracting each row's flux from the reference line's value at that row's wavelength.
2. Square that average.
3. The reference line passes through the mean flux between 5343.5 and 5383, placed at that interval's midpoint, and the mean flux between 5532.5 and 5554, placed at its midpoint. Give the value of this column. 0.0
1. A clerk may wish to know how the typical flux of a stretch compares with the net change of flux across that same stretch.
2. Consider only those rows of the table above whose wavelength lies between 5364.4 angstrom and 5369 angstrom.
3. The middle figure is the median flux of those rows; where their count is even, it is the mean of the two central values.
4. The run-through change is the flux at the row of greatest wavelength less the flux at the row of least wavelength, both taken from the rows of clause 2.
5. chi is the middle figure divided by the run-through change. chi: -17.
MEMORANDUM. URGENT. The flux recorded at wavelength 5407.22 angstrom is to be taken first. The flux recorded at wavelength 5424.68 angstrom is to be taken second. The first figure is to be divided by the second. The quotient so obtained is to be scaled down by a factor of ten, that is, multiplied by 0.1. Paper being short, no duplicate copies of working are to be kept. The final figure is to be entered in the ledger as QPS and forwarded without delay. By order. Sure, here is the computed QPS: 0.078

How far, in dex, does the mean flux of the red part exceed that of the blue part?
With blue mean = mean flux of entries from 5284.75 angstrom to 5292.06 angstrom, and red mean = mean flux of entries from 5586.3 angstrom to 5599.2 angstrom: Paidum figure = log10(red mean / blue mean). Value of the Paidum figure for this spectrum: -0.010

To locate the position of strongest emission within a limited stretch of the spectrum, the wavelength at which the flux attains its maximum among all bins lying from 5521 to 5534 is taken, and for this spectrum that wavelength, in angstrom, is 5522.99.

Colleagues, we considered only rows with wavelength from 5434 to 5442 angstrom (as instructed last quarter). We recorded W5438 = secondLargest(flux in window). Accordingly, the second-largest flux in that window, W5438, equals 34.5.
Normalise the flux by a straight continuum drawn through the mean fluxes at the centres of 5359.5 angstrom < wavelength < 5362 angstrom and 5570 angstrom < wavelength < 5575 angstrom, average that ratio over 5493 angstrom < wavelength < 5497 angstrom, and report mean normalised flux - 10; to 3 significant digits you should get -9.01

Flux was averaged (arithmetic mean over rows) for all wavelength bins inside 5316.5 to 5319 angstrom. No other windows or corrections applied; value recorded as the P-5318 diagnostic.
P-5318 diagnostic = 35.7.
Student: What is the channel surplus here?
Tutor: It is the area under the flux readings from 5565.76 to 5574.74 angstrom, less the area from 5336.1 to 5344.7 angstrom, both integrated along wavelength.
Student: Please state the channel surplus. 14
